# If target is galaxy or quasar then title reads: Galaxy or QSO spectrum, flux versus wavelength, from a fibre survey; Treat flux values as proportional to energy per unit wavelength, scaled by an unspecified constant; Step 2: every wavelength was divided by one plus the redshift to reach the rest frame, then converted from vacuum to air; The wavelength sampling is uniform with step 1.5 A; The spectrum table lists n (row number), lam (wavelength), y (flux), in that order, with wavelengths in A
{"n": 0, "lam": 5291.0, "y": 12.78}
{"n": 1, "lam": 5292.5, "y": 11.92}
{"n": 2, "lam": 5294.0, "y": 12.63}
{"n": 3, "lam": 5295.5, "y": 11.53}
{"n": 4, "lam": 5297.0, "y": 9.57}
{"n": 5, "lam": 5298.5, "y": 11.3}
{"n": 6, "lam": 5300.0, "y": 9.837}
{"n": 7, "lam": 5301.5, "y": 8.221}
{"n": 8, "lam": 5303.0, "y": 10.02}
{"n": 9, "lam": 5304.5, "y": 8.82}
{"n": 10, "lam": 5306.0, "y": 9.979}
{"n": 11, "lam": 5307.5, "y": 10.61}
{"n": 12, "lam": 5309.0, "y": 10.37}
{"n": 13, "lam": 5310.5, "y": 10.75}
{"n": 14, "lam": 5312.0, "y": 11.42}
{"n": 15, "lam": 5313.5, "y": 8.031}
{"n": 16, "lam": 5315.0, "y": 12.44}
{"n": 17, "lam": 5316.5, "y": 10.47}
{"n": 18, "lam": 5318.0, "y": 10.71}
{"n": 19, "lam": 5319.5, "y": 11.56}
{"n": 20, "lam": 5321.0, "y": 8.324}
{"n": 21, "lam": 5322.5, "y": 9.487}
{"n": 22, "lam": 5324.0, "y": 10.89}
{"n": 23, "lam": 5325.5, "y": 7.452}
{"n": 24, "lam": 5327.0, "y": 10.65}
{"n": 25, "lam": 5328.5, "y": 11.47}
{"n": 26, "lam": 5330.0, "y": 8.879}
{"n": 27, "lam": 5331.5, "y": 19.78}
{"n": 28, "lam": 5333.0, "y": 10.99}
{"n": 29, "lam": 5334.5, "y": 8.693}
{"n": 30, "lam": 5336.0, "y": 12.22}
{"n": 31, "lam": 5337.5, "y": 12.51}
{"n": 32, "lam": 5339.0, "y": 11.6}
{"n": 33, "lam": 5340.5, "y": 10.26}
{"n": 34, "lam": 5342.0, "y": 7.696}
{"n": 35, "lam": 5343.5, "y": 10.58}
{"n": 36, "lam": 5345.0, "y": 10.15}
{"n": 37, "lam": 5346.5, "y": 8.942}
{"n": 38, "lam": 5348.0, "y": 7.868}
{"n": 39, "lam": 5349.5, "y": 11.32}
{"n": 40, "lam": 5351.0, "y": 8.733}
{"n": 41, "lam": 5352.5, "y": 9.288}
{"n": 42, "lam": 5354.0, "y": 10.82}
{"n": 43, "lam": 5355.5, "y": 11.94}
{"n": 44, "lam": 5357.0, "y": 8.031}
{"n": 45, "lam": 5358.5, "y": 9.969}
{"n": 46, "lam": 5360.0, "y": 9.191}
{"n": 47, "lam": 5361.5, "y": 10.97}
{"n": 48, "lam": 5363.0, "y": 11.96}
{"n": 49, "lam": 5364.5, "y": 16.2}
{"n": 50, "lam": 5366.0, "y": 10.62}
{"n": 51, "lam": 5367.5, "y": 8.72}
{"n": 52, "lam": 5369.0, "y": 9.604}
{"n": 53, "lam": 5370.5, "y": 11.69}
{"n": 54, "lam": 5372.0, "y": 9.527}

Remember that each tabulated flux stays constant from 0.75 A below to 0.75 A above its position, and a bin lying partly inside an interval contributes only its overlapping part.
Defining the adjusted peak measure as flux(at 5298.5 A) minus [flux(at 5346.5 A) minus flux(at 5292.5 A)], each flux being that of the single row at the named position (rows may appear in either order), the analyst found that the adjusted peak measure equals 14.3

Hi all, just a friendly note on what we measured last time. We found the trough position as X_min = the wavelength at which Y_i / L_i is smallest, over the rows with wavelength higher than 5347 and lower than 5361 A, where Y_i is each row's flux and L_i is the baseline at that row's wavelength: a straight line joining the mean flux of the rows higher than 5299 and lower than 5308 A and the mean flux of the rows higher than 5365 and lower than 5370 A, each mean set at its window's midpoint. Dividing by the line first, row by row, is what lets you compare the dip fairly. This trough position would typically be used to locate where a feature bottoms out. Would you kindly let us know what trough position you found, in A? 5348.0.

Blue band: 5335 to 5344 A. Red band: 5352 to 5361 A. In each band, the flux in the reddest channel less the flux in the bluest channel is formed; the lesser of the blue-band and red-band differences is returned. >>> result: -1.6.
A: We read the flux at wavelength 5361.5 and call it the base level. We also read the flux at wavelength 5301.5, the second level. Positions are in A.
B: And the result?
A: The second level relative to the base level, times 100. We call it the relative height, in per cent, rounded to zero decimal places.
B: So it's 75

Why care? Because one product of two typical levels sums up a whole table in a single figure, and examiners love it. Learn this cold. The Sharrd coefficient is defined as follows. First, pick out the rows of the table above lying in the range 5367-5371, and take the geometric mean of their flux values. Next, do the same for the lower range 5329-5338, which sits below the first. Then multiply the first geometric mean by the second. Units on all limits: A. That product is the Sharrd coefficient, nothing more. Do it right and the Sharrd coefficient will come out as 116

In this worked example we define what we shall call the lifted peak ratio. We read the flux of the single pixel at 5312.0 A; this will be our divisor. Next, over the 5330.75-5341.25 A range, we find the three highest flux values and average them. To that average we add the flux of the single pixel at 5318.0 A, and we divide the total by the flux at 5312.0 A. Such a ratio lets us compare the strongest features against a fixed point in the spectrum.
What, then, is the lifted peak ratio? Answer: 2.24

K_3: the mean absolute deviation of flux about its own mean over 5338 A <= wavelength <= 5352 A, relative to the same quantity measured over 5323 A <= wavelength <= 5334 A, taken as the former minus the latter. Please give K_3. -1.2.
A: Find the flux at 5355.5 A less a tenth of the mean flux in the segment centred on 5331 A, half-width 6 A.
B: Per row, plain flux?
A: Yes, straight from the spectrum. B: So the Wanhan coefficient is 10.8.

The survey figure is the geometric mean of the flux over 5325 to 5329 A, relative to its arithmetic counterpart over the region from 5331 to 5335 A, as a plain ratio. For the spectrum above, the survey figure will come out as 0.74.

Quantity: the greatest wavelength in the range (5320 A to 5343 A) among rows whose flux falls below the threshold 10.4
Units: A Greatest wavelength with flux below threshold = 5342.0 A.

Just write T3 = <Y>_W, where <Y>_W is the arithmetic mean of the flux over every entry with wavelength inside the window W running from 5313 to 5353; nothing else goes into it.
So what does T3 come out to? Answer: 10.4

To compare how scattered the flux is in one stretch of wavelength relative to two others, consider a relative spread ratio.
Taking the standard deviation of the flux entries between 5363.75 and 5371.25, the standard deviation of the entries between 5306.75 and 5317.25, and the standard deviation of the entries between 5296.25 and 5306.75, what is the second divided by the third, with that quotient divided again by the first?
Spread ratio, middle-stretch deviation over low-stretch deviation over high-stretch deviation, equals 0.5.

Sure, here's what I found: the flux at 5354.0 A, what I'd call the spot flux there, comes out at 10.82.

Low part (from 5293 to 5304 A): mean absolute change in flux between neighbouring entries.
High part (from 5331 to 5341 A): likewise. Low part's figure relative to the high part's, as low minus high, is -1.2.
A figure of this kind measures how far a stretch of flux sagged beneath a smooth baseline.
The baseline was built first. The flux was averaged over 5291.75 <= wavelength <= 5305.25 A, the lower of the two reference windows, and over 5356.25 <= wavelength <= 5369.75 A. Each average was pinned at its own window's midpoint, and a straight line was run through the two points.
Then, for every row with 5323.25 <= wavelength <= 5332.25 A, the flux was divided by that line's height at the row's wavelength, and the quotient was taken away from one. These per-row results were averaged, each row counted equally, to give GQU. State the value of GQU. -0.10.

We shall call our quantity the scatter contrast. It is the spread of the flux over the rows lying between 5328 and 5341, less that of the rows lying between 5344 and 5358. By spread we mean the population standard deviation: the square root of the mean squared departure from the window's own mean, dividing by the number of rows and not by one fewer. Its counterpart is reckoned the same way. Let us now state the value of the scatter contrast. 1.7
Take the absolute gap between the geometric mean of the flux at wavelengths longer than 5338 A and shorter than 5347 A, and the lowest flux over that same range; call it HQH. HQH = 2.1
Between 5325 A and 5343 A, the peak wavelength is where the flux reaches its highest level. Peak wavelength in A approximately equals 5331.5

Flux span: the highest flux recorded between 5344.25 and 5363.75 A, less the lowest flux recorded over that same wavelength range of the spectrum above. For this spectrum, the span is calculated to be 4.1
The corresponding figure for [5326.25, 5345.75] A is 12.1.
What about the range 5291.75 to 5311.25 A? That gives 4.4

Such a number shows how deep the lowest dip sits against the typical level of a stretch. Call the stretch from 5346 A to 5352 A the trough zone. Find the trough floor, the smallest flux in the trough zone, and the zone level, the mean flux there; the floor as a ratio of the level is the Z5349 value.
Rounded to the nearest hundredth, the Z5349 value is 0.85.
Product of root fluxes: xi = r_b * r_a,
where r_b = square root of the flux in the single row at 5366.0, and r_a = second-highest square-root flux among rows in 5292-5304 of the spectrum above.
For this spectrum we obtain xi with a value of 11.3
